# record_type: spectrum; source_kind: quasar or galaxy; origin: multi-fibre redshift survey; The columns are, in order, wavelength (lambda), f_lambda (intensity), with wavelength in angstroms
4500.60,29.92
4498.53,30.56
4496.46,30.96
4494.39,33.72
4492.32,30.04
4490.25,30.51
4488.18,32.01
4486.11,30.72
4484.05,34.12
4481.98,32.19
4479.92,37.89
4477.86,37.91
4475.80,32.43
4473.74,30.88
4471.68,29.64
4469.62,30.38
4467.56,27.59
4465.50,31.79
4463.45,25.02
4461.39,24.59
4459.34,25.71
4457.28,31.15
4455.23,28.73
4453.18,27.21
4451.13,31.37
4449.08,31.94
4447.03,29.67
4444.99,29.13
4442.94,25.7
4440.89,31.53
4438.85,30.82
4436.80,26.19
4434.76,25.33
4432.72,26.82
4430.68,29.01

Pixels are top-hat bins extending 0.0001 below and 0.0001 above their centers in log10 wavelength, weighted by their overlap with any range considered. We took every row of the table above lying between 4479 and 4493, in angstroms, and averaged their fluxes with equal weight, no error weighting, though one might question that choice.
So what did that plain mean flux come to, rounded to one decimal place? 32.5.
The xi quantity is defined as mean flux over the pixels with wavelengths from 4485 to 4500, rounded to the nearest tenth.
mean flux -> 31.2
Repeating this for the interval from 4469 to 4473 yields 30.0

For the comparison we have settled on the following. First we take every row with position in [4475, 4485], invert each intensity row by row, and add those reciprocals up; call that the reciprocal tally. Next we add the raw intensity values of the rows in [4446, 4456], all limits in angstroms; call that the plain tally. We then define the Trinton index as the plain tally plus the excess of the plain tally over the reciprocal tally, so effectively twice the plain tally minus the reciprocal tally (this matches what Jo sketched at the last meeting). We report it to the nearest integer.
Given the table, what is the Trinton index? 298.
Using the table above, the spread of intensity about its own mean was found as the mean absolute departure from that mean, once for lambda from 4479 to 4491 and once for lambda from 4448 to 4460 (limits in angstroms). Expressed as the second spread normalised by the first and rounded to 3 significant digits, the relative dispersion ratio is 1.03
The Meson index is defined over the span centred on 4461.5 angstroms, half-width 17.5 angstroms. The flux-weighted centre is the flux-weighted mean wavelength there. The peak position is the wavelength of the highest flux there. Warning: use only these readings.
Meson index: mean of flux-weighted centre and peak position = 4469.8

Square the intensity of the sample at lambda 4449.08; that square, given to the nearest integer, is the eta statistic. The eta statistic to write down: 1020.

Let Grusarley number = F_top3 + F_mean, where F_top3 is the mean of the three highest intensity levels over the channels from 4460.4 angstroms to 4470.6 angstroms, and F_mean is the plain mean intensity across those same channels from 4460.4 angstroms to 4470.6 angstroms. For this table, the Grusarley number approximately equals 58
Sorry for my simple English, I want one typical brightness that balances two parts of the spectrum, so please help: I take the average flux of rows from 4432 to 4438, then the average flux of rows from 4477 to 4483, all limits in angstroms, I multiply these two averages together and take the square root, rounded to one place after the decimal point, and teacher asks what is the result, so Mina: 30.7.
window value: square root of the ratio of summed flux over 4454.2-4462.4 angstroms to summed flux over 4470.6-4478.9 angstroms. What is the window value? 0.92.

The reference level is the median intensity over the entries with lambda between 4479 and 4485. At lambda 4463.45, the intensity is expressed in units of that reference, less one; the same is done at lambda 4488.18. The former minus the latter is -0.20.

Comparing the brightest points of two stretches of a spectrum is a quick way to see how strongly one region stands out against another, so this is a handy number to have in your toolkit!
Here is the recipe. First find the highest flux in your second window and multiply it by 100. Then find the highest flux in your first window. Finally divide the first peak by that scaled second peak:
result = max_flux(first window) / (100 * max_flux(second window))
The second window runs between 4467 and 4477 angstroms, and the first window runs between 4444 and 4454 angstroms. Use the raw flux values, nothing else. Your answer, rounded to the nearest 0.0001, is 0.0098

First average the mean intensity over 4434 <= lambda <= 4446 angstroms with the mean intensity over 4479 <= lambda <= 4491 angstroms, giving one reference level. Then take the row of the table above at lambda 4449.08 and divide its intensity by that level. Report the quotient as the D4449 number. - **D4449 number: 1.05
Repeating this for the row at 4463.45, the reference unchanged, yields 0.82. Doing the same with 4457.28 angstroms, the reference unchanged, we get 1.02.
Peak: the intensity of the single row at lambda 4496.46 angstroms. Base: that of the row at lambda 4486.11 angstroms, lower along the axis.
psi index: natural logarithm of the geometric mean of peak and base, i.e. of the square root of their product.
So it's 3.43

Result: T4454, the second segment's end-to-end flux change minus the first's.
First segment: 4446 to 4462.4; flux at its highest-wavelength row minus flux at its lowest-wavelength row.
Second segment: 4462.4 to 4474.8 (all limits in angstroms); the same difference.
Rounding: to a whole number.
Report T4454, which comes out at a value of 11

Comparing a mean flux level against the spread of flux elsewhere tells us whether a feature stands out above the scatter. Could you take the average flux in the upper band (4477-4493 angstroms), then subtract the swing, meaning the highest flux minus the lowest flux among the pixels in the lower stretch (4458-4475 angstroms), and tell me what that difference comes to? 26.0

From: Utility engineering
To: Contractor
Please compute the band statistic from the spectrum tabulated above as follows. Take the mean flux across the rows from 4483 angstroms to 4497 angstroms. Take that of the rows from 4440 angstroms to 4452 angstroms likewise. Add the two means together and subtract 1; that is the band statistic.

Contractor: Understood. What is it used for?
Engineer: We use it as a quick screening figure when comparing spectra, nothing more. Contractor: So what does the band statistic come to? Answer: 60.6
